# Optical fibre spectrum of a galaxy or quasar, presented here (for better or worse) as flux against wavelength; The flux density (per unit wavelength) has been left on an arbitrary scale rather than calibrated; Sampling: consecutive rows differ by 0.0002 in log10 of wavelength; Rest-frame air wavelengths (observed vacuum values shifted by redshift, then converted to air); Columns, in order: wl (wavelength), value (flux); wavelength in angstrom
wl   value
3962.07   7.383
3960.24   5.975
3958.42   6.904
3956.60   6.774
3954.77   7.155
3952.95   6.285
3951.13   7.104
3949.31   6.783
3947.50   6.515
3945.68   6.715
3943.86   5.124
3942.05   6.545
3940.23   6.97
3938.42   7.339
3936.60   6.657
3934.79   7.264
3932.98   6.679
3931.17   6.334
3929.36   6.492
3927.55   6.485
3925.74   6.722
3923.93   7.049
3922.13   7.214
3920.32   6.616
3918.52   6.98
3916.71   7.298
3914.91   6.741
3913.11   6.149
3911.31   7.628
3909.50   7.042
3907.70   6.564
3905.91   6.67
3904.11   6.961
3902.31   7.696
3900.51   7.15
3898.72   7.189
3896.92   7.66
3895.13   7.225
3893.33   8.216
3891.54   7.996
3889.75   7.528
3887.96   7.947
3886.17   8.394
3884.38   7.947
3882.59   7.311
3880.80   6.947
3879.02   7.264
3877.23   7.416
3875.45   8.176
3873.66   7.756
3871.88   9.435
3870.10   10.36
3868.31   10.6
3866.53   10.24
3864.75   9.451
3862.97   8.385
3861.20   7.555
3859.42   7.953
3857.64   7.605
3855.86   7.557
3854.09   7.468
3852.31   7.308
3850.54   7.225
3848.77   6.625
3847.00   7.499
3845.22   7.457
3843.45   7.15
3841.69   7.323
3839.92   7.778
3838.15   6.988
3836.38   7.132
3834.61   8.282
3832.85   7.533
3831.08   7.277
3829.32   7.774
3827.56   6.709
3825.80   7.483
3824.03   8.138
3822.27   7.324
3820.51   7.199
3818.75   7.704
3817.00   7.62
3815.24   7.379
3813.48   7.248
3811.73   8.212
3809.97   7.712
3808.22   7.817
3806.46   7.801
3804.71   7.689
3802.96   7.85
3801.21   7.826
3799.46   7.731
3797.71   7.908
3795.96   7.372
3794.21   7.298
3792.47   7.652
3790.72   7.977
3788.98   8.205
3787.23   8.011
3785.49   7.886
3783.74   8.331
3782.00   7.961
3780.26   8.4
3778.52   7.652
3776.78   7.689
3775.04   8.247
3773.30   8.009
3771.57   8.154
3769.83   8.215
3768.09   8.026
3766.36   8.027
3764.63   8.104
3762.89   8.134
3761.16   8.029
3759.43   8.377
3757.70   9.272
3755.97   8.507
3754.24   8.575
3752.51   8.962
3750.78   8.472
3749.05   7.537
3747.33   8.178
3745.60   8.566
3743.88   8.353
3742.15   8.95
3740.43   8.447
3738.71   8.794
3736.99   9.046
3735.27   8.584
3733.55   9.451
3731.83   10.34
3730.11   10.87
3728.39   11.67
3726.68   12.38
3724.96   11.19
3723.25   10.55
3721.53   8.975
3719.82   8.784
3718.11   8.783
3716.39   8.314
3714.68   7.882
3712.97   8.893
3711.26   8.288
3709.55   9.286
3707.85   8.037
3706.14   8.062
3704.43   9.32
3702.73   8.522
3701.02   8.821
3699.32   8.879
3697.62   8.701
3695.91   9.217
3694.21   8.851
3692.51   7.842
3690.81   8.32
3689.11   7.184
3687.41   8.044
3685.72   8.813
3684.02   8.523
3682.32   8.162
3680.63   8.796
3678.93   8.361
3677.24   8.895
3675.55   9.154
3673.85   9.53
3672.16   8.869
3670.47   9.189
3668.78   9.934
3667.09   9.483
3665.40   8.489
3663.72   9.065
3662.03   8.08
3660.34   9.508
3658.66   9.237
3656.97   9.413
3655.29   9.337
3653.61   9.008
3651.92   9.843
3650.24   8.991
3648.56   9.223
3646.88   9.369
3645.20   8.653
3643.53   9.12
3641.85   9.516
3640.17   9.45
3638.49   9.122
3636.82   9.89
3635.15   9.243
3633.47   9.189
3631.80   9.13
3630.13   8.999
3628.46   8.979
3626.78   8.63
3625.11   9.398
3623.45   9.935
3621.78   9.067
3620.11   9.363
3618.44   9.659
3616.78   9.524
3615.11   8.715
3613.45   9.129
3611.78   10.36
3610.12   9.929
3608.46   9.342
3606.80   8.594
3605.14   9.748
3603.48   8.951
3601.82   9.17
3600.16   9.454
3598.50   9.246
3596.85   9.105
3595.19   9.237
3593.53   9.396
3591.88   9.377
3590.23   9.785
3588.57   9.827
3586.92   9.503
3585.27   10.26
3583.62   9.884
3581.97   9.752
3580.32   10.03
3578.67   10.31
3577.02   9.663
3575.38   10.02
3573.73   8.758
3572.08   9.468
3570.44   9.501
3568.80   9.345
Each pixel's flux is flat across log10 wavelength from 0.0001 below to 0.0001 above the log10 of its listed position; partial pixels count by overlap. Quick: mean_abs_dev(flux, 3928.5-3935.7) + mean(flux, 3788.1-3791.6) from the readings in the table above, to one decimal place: 8.4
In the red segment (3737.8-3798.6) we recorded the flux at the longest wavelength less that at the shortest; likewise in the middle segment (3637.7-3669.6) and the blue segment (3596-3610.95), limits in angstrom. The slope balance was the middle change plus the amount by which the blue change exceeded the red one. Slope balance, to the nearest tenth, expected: 2.5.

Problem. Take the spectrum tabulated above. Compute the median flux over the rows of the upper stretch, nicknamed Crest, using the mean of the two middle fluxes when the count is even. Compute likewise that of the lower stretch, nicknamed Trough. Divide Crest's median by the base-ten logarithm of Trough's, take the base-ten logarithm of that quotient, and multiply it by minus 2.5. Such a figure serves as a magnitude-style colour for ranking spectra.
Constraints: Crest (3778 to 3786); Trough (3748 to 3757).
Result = -2.33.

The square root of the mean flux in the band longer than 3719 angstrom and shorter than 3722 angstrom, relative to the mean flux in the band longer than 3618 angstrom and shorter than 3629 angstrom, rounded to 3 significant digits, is 0.321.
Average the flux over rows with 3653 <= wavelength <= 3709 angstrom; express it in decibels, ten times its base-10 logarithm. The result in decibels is 9.43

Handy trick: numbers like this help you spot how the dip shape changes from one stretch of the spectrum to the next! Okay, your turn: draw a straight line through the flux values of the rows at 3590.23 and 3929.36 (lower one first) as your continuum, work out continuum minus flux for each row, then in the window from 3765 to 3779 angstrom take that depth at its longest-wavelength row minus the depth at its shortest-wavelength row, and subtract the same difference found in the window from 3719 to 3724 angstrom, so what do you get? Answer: 2.1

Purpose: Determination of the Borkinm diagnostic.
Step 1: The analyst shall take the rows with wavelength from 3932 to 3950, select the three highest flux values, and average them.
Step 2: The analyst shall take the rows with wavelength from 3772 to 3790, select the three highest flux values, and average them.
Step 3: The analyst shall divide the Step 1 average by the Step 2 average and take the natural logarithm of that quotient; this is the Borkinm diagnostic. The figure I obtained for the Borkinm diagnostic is -0.15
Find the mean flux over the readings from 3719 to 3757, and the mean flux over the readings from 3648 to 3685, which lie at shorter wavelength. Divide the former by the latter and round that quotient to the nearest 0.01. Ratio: 1.03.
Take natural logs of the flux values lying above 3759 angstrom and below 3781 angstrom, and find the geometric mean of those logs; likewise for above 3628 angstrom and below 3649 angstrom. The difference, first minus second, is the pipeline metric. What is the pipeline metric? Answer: -0.13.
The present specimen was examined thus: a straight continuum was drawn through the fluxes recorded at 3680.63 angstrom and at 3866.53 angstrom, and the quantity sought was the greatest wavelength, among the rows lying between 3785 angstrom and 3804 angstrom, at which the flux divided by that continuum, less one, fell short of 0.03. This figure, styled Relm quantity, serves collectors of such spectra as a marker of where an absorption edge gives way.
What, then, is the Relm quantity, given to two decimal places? 3802.96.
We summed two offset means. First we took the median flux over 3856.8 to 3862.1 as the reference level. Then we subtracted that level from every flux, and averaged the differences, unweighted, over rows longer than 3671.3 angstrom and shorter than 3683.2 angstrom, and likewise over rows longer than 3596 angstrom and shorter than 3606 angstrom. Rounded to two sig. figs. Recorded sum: 2.9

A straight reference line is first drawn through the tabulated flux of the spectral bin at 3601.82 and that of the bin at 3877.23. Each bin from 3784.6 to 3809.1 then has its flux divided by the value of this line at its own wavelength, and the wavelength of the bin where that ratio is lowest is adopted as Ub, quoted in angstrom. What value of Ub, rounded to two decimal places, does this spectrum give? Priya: 3794.21 angstrom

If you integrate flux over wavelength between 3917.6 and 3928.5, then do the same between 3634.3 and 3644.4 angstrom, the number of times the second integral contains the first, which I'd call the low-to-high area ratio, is 1.27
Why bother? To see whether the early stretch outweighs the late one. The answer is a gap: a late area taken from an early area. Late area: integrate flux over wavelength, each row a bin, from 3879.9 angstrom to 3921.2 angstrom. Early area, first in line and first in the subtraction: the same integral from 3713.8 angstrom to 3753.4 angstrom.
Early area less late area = 65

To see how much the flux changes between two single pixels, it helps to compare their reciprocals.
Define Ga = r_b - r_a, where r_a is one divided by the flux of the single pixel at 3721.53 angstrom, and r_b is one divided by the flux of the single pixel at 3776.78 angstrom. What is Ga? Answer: 0.019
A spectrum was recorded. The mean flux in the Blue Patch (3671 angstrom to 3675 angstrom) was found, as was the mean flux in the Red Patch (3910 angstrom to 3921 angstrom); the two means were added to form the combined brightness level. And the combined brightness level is 16.1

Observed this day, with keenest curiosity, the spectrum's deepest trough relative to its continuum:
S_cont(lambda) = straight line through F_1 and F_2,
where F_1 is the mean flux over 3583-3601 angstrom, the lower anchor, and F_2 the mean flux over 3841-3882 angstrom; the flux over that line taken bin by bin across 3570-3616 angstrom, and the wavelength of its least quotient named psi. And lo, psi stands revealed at 3573.73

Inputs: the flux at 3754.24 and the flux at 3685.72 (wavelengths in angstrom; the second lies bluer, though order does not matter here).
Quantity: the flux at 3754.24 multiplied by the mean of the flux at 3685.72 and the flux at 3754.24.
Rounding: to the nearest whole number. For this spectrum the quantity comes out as 75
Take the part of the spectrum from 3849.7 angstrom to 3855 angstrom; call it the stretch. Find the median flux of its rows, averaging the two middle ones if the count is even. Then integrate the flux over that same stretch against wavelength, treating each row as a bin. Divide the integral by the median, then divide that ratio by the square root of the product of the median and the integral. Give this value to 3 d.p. 0.316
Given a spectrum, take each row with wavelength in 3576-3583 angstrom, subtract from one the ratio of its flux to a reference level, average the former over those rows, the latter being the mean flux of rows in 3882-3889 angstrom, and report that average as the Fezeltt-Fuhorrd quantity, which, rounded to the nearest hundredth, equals -0.26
